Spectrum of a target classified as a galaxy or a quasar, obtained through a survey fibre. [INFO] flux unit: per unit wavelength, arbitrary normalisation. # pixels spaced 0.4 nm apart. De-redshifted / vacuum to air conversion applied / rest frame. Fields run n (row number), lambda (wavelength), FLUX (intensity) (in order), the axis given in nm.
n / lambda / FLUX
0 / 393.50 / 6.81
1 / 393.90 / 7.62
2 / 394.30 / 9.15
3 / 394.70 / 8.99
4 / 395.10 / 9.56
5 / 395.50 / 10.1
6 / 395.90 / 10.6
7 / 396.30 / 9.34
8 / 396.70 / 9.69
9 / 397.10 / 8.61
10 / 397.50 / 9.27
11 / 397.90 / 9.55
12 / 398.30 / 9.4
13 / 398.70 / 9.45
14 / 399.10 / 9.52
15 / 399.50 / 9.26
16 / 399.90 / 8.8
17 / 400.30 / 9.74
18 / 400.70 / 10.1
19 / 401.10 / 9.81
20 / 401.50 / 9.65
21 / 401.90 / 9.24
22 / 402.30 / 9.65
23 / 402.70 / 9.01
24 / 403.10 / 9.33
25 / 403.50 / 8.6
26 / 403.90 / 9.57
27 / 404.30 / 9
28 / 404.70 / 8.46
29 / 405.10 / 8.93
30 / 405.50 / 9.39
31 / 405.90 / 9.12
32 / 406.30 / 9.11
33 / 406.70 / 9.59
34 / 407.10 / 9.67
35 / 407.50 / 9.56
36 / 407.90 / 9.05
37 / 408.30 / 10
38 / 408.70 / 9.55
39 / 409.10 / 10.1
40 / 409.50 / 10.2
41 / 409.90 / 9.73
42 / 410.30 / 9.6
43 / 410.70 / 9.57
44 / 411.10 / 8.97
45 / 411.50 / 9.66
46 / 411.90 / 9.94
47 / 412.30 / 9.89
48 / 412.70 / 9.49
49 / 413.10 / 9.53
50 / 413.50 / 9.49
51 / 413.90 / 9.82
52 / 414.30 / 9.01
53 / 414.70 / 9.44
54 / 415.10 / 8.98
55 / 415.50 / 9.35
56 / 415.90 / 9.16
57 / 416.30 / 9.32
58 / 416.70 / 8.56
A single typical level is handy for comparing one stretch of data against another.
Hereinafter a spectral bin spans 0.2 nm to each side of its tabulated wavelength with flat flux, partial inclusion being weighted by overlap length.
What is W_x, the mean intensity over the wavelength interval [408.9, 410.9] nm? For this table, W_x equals 9.84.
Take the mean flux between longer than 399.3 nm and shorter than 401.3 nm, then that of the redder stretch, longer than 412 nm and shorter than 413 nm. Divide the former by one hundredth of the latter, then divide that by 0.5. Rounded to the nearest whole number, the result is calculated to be 197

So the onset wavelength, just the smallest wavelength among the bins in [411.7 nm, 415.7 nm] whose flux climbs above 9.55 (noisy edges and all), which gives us 411.90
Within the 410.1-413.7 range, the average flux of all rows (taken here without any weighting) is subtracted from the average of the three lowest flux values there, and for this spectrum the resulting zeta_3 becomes -0.254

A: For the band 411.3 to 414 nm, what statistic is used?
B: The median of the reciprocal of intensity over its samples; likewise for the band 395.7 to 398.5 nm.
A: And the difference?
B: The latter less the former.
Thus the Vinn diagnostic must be 0.0029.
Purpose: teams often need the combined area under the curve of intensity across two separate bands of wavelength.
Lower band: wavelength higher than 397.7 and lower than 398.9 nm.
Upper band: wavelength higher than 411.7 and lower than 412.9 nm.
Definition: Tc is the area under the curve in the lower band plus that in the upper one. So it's 23.1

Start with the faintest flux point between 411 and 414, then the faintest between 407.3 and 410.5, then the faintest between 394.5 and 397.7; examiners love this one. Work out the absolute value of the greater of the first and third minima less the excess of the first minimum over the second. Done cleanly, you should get 9.05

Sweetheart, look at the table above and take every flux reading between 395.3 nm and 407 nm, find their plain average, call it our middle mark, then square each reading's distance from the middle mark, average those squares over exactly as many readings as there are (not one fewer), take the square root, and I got 0.47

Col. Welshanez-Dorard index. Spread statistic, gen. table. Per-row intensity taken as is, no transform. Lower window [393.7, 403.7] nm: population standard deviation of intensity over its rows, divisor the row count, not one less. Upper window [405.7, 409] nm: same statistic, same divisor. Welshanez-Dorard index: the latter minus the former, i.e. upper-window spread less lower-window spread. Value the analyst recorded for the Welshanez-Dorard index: -0.26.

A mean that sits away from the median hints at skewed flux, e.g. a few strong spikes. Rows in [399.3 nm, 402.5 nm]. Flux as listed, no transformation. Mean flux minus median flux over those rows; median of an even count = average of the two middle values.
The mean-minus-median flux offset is -0.119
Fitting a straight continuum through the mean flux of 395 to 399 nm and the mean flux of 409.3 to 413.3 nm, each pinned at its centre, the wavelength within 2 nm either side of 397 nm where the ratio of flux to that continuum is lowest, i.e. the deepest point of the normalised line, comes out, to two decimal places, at 397.10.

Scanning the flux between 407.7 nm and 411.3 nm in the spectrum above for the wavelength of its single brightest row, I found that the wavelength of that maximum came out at 409.50 nm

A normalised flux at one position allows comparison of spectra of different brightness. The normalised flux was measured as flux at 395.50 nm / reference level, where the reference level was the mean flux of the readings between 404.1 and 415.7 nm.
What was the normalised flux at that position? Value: 1.07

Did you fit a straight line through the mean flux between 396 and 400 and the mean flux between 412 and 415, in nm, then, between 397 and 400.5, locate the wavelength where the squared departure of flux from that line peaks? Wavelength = 397.10 nm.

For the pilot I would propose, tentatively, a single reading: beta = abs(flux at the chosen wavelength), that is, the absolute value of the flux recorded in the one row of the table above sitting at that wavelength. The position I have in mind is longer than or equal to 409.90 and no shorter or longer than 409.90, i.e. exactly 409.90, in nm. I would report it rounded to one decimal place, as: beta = 9.7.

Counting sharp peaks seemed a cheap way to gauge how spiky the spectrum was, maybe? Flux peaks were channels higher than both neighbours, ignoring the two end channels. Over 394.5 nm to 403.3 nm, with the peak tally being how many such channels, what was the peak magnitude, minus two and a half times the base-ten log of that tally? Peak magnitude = -1.9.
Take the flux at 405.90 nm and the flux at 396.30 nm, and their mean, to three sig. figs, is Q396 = 9.23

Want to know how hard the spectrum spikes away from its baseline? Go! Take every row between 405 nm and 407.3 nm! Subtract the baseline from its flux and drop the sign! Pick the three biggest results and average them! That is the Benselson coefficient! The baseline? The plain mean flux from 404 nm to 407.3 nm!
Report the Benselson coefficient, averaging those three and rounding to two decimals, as 0.39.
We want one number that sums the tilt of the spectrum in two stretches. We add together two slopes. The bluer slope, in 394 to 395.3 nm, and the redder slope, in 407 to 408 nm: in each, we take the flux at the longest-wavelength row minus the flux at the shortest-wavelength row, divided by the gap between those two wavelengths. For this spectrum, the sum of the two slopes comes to -0.3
